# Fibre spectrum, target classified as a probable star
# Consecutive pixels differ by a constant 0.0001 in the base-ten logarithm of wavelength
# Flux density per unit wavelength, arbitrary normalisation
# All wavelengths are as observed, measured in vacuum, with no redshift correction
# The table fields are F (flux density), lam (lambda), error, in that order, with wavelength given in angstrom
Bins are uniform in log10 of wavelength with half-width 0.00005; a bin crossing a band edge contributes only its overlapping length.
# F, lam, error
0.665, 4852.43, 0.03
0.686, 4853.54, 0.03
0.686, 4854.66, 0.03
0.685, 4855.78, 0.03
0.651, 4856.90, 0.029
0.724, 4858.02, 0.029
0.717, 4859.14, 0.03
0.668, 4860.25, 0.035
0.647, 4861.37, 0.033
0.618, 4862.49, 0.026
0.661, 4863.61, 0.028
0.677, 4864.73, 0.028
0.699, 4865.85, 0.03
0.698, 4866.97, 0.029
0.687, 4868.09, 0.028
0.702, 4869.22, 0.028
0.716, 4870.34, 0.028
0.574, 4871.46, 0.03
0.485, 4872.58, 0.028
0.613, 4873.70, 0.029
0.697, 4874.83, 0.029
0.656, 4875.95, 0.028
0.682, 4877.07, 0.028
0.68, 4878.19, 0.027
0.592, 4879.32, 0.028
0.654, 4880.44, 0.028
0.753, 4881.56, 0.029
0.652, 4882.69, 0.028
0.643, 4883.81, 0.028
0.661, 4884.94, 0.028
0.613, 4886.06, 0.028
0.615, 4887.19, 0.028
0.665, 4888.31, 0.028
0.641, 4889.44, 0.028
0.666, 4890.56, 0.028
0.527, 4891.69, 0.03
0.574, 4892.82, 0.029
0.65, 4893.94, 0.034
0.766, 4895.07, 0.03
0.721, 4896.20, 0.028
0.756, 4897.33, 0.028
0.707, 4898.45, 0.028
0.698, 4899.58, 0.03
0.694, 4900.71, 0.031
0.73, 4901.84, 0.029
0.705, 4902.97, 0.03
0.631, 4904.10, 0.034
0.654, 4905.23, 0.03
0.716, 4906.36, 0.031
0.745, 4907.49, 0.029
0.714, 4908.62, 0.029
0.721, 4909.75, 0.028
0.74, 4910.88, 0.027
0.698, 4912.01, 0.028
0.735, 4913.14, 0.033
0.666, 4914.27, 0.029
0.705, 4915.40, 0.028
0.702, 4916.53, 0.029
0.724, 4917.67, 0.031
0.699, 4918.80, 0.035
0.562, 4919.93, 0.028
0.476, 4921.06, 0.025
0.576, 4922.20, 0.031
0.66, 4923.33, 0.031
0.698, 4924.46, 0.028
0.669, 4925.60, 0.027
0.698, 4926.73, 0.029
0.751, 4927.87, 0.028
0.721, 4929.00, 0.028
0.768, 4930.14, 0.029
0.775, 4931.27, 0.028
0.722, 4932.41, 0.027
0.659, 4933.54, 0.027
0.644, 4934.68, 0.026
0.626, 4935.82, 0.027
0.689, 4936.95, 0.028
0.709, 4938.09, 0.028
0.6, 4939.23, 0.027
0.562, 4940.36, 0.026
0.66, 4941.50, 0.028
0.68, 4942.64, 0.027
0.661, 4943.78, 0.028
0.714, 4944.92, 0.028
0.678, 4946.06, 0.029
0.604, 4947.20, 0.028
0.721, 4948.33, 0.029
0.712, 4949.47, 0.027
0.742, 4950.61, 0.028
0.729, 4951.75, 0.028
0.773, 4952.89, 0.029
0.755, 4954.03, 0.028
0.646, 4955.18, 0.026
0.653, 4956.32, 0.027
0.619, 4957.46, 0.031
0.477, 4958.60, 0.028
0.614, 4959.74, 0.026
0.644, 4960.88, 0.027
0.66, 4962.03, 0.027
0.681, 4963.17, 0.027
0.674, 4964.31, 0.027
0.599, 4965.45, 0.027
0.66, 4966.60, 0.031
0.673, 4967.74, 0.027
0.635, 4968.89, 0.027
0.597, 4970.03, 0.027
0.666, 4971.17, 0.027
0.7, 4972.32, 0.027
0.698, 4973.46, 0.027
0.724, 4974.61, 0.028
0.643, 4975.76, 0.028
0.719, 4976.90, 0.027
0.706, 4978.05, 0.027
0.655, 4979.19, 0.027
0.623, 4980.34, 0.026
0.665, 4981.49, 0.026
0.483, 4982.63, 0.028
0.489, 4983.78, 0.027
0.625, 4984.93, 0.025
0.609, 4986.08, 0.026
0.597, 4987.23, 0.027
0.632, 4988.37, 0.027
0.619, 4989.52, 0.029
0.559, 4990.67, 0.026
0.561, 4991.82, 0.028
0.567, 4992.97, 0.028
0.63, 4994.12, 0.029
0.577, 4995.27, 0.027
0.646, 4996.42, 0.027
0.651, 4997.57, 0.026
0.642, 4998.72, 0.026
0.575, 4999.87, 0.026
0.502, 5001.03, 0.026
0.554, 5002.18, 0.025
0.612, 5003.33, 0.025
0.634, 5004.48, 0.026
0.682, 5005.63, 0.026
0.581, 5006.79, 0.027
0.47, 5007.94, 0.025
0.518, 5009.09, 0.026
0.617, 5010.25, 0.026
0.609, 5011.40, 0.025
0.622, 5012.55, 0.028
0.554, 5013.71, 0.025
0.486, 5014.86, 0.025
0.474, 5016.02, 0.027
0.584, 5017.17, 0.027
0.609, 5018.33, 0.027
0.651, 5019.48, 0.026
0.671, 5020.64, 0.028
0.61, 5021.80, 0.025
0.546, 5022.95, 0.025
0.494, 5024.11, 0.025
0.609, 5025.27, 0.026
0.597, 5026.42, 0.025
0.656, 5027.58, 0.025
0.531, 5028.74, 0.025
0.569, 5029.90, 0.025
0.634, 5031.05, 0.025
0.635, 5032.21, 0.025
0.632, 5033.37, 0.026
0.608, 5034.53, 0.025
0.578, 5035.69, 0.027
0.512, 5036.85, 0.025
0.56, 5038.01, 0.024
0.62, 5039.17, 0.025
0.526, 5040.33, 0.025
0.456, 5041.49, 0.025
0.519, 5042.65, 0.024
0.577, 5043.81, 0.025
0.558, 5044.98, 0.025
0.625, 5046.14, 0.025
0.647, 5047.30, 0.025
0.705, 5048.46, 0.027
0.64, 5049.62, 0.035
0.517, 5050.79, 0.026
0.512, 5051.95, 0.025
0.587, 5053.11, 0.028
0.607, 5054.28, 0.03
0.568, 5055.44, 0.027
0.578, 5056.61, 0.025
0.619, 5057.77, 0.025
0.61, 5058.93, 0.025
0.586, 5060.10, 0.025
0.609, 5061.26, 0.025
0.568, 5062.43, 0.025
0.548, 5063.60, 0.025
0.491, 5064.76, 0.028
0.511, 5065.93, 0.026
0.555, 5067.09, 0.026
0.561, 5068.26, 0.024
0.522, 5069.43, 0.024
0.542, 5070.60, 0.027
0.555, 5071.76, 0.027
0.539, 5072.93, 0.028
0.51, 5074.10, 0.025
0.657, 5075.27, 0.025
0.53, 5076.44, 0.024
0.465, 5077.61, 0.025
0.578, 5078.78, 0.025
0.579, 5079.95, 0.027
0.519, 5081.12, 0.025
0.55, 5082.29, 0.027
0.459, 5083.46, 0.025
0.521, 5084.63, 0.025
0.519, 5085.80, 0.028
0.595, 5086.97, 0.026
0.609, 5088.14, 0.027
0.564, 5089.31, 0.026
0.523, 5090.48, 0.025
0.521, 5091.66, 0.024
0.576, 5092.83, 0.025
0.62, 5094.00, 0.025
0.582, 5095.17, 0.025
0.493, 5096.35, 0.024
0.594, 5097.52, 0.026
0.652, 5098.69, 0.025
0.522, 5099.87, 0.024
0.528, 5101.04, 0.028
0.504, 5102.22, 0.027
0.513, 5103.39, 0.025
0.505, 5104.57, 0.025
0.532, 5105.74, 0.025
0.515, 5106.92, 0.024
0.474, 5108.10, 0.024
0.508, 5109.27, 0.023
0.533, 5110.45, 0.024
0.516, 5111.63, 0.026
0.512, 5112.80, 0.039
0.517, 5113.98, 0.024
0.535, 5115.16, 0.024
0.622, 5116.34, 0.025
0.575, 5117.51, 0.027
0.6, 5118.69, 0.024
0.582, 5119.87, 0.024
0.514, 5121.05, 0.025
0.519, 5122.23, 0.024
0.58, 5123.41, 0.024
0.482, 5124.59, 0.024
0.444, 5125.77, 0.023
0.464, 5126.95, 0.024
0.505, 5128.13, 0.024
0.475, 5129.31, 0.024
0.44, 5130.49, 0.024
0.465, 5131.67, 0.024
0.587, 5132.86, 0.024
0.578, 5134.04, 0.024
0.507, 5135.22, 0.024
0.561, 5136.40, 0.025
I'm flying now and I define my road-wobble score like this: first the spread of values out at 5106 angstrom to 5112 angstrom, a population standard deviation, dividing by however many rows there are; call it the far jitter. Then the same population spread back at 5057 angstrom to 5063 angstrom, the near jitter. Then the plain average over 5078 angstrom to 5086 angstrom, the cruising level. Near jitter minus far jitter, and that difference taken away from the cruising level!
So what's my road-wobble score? 0.53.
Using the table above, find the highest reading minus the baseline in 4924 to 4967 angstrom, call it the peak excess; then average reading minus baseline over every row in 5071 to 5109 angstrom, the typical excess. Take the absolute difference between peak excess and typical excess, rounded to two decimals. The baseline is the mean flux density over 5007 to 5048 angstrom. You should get 0.23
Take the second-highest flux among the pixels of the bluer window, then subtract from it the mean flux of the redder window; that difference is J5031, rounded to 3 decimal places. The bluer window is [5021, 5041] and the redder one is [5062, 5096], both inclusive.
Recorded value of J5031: 0.088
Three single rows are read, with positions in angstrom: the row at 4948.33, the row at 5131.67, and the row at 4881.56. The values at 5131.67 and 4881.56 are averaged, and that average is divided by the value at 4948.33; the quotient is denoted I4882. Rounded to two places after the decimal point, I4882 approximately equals 0.84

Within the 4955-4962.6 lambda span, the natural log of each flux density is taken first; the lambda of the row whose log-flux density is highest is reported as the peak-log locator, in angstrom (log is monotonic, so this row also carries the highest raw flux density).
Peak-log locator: 4962.03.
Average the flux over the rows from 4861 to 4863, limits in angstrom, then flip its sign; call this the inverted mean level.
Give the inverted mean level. -0.63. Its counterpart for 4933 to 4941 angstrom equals -0.64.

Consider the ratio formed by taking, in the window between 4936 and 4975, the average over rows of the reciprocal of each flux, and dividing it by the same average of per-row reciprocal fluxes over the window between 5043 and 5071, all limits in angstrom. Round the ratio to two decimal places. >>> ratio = 0.87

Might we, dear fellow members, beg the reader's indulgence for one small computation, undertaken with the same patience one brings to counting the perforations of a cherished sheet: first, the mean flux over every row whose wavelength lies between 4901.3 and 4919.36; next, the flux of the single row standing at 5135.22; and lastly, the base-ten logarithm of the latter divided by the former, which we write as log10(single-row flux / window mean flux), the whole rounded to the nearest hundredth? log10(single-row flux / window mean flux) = -0.14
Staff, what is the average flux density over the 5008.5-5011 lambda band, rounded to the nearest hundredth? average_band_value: 0.57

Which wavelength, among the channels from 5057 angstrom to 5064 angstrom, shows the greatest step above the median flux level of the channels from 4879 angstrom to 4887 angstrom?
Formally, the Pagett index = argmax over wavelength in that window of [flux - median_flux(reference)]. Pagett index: 5057.77 angstrom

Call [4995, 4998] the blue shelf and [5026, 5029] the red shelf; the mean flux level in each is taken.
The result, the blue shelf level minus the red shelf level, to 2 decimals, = 0.03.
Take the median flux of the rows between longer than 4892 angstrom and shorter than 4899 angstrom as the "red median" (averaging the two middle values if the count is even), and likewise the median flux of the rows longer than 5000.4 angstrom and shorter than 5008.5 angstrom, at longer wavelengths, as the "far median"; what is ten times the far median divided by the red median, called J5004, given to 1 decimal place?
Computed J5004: 8.1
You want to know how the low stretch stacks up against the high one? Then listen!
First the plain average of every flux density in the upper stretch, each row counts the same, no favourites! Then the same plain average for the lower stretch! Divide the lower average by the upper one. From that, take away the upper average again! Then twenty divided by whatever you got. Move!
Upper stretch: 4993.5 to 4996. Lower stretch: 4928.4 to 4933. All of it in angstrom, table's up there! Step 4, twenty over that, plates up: 32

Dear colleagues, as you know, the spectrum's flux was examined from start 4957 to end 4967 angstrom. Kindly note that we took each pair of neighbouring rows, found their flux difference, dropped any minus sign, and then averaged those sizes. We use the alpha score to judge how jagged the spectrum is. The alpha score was 0.061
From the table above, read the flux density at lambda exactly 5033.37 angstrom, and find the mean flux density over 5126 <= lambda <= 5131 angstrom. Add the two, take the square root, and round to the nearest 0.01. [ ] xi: 1.05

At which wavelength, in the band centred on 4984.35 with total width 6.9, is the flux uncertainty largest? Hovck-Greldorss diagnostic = 4982.63 angstrom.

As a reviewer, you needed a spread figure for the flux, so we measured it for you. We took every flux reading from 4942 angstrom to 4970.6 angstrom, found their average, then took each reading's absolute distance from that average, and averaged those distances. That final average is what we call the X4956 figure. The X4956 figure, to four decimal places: 0.0451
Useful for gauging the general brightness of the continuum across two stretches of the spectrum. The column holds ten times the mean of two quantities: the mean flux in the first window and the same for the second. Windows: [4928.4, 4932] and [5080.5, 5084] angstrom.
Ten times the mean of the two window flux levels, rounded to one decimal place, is 6.3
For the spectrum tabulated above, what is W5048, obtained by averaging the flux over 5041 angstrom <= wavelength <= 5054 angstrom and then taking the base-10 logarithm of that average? -0.24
